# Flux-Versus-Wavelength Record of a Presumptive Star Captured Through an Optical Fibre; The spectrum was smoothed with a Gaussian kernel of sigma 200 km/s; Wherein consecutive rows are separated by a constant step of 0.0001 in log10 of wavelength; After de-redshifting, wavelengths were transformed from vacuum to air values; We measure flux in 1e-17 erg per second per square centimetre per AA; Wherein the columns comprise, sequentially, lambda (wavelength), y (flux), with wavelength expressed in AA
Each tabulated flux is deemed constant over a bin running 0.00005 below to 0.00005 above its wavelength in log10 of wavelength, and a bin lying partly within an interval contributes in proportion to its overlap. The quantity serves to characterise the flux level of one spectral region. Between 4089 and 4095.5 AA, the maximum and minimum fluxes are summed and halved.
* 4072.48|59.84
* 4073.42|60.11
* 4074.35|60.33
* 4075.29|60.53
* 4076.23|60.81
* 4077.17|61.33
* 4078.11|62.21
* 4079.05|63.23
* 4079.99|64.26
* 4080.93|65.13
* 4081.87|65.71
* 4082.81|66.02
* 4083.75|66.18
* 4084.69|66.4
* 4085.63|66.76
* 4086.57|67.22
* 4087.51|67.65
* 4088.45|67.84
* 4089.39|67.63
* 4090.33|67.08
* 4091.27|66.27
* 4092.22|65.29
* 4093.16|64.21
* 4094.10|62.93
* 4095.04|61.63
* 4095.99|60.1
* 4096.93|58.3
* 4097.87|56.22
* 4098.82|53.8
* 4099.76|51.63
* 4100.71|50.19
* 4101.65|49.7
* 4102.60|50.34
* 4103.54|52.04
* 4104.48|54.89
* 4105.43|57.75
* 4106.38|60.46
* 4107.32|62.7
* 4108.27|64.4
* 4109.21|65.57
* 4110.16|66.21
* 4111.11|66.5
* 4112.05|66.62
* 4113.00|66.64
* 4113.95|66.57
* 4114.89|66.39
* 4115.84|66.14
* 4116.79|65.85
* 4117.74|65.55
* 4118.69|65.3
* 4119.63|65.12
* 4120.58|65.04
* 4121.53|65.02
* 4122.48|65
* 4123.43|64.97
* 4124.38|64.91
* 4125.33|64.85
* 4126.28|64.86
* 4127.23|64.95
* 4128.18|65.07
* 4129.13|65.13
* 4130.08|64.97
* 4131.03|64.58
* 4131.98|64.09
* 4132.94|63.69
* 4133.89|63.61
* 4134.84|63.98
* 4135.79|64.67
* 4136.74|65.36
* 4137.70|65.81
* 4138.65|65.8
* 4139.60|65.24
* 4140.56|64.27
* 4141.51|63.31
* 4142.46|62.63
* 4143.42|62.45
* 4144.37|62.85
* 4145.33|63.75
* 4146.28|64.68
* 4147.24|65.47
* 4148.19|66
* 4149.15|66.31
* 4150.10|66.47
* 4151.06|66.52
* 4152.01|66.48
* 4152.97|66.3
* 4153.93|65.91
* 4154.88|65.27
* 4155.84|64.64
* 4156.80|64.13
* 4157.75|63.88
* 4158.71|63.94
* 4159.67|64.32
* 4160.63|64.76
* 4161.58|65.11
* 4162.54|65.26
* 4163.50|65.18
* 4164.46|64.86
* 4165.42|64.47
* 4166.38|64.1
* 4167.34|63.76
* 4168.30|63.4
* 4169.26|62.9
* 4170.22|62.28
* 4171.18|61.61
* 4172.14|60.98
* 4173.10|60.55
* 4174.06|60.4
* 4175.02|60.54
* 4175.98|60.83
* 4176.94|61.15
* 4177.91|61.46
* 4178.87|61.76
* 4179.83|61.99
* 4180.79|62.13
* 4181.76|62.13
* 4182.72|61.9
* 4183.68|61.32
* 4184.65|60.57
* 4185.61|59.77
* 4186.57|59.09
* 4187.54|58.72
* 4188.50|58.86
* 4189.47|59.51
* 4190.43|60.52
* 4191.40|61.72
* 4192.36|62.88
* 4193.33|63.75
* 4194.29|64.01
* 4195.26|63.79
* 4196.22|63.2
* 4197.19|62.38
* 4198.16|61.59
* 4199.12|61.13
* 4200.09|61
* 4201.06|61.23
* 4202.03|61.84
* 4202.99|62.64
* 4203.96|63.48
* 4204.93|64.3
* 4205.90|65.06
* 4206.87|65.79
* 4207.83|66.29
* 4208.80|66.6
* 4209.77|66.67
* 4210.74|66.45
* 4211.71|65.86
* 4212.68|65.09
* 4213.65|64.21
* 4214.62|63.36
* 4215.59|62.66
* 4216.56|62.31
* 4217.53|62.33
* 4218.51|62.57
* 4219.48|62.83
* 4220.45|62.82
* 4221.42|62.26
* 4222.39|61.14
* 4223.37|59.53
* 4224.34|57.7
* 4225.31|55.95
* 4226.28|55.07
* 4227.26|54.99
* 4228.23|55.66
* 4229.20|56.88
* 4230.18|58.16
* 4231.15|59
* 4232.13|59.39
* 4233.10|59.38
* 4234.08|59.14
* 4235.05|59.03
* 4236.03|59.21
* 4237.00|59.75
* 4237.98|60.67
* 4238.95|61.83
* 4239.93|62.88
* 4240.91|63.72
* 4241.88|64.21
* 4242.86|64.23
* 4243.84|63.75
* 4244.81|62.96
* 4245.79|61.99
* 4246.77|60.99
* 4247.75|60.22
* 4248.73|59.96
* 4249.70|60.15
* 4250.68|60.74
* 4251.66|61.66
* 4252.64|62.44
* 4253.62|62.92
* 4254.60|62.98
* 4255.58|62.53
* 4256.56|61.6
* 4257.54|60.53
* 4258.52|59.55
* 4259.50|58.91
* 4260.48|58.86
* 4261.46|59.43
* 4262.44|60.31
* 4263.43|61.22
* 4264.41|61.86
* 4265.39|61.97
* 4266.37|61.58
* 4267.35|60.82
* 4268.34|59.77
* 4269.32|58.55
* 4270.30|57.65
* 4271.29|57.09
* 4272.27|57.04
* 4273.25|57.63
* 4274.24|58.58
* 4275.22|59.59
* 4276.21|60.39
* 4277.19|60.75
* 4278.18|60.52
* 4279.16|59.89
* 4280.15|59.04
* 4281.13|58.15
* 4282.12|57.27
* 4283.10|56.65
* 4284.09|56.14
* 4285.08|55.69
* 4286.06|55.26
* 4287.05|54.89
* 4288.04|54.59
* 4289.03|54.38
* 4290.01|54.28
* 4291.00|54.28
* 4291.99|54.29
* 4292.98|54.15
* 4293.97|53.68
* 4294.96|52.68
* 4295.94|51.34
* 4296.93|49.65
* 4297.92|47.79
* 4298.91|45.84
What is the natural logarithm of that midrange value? 4.17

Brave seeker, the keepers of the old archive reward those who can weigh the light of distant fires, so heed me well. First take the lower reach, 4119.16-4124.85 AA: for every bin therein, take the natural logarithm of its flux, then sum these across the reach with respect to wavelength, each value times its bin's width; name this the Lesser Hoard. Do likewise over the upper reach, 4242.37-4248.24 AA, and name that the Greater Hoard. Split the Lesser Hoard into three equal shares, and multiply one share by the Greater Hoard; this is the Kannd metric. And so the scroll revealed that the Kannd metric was 192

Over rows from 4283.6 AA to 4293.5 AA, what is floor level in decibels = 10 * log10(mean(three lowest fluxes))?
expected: 17.3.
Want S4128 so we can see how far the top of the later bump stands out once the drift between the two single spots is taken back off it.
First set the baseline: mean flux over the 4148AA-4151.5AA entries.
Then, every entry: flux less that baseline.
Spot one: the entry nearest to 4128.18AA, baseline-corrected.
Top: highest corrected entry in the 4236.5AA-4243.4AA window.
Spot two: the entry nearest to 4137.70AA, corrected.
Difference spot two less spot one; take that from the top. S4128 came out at -2.8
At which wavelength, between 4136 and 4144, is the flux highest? 4137.70 AA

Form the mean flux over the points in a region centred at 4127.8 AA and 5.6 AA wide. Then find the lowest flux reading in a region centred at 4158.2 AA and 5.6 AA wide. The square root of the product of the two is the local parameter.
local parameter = 64.4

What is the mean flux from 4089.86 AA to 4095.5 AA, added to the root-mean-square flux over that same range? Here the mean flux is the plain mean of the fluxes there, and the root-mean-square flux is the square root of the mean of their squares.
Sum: 129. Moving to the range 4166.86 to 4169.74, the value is 127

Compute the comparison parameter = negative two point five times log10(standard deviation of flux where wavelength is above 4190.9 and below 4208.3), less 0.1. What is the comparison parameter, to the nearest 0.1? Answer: -0.6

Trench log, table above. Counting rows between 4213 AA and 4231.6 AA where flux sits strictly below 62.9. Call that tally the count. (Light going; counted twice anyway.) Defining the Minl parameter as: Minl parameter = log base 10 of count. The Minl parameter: 1.2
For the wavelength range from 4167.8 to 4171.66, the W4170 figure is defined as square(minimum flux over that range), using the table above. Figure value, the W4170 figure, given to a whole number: 3796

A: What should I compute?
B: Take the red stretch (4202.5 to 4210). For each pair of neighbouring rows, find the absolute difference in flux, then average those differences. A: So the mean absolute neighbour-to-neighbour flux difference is 0.58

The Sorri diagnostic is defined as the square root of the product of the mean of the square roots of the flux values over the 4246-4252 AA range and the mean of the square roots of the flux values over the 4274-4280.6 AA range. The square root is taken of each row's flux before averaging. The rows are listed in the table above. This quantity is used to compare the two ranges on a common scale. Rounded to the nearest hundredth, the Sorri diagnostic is 7.76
